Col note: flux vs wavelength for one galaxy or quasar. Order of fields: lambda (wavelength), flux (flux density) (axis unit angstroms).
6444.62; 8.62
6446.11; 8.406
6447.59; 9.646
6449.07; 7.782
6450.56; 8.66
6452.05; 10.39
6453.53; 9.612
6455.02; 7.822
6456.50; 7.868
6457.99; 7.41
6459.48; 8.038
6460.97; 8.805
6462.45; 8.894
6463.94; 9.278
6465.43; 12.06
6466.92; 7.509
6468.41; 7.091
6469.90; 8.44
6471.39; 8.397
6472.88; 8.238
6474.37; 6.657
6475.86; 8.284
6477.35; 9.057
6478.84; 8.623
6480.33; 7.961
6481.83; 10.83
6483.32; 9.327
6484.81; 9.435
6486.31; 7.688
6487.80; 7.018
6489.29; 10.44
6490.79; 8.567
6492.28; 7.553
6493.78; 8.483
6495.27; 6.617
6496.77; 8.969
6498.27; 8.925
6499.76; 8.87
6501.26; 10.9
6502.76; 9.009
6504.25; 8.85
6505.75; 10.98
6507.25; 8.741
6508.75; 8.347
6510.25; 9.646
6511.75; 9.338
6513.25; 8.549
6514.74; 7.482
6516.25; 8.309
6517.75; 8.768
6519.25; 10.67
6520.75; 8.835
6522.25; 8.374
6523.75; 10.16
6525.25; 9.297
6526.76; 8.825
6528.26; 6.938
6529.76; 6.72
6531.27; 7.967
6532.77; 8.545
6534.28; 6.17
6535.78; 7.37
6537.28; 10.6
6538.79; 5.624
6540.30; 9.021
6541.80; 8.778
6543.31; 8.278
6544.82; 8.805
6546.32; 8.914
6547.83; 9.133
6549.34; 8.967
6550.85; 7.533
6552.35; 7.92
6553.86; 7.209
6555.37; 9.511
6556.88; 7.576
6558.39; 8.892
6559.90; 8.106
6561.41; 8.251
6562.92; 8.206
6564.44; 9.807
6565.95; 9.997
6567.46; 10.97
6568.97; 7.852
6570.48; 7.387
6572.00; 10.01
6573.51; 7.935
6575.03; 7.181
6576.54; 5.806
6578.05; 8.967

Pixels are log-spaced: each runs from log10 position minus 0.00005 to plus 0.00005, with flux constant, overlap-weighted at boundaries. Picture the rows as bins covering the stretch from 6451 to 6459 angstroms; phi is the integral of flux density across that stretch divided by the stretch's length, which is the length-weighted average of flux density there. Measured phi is 8.6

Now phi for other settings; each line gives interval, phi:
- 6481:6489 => 8.9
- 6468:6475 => 7.8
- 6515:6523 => 8.9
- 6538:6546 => 8.2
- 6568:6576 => 8.1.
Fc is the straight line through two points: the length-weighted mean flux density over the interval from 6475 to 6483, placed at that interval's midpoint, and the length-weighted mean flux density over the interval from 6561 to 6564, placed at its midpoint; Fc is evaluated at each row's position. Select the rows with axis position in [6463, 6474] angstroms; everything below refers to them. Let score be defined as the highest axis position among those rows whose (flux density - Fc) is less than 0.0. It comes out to 6472.88 angstroms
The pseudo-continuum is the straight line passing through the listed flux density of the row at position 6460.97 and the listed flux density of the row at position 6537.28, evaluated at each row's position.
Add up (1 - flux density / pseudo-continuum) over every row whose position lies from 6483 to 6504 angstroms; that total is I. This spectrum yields 1.3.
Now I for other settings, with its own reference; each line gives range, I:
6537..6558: 3.1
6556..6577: 3.5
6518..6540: 2.8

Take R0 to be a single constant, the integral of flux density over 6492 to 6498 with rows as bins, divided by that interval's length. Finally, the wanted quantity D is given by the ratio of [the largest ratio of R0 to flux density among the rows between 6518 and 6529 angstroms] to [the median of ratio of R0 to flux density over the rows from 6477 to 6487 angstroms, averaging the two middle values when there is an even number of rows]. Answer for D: 1.31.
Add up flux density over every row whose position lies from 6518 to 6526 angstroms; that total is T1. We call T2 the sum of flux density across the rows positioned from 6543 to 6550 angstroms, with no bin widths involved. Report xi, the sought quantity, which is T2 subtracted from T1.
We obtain 3.2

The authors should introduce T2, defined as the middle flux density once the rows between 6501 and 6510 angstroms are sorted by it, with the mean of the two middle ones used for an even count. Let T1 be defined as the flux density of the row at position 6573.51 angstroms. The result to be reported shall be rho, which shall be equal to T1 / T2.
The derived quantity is 0.89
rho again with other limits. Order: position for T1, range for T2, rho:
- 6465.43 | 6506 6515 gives 1.40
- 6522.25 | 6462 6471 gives 0.97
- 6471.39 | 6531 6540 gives 1.09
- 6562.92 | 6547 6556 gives 0.97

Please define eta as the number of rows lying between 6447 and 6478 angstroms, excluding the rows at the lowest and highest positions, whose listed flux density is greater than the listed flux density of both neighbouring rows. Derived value 4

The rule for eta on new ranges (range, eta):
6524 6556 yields 5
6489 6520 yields 5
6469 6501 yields 6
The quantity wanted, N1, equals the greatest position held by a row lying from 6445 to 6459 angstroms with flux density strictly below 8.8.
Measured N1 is 6457.99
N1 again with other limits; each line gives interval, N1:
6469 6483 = 6480.33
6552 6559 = 6556.88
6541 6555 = 6553.86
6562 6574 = 6573.51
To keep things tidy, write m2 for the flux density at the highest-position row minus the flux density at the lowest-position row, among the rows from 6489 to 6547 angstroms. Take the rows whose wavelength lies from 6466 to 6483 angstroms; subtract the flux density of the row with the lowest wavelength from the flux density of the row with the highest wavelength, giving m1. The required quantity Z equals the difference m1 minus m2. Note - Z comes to 5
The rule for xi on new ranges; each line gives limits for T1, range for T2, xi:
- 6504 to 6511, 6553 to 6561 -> 5.3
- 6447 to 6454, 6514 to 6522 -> 2.0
